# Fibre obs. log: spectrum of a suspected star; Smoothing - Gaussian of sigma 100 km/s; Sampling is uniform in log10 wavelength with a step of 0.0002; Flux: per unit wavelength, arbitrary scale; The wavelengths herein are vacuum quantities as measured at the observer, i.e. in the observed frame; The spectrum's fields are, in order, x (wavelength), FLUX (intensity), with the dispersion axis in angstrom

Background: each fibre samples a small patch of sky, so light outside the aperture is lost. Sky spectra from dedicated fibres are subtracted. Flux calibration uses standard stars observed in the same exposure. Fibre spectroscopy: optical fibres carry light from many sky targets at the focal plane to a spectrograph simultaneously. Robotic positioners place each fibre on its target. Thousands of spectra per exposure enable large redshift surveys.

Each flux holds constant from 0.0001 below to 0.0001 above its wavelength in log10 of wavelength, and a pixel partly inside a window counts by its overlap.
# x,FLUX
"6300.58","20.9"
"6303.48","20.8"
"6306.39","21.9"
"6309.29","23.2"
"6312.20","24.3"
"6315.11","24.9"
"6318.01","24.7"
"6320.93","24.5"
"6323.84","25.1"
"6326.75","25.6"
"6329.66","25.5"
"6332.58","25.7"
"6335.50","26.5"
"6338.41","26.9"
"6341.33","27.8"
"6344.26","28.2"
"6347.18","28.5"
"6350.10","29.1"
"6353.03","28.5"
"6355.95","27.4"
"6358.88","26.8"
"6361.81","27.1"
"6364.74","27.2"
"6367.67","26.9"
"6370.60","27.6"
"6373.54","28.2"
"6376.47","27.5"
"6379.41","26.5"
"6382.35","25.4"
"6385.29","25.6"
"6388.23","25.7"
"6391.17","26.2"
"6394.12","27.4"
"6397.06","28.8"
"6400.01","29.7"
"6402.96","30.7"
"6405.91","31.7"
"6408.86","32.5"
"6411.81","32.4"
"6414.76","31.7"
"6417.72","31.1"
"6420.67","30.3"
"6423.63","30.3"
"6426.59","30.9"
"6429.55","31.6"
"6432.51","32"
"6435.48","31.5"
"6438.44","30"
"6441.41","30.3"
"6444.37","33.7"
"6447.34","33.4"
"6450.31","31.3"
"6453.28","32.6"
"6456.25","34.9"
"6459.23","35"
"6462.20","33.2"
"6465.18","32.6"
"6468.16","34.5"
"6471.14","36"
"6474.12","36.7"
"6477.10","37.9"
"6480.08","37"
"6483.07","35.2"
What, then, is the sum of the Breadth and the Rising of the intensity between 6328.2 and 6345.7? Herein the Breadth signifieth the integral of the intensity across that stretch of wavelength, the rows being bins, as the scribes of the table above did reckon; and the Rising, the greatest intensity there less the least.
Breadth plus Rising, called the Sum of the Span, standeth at 471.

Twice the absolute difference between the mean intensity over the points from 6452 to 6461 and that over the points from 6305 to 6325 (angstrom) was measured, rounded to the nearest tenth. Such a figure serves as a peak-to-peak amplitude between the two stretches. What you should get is 20.2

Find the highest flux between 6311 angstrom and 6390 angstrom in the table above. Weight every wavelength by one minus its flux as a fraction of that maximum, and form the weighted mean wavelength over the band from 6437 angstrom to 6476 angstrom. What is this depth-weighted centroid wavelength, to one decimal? 6460.3 angstrom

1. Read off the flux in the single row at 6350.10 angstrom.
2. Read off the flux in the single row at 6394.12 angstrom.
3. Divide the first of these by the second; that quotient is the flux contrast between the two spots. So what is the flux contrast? 1.06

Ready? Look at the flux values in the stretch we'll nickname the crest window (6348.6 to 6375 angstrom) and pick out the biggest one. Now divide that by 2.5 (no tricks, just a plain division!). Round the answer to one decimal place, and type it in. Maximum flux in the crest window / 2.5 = 11.6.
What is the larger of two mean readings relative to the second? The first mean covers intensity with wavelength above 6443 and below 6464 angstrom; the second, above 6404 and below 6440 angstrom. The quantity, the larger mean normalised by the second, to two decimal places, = 1.07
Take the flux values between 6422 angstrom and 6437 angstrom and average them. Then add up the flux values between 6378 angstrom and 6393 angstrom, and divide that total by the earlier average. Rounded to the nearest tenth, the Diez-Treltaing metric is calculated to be 4.1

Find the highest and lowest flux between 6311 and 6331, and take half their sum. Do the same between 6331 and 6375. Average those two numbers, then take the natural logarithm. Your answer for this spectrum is 3.26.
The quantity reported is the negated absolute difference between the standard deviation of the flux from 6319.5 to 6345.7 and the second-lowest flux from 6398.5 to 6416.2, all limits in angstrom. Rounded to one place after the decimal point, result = -29.5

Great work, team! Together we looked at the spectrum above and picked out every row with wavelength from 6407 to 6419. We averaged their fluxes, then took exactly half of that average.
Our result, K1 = 16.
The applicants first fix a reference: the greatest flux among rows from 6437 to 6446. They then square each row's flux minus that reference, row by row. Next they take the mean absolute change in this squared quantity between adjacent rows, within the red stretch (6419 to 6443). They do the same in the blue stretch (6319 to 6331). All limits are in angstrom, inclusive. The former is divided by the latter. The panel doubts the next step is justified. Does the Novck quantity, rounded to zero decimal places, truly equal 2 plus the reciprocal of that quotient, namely 4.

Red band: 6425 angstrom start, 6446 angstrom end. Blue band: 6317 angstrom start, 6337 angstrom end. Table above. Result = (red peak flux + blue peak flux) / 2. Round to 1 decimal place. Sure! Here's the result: 30.1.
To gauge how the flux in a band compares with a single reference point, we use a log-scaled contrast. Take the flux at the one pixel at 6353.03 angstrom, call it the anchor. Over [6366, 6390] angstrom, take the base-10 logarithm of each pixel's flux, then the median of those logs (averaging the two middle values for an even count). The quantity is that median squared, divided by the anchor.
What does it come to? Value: 0.071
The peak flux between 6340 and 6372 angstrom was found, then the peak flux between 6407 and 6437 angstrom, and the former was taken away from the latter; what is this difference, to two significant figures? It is 3.4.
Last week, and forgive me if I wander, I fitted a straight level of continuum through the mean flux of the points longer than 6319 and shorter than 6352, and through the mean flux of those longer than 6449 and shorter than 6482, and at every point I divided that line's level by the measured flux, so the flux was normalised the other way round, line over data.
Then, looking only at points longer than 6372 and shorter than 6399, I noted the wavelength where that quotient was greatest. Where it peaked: 6388.23 angstrom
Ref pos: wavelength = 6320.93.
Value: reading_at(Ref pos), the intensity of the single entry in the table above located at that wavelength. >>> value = 24.5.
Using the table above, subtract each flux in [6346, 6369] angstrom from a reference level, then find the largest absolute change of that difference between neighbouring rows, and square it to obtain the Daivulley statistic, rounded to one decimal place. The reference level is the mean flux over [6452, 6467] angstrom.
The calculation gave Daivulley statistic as 1.2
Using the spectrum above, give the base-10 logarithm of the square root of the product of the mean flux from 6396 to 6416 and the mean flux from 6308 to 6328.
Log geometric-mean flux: 1.44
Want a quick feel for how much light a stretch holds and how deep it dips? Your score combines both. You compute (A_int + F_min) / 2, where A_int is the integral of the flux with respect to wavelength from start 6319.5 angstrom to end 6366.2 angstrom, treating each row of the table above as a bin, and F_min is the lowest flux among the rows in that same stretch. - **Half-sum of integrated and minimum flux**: 641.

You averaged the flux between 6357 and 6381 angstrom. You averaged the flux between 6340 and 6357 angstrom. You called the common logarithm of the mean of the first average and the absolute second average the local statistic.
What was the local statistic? 1.44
